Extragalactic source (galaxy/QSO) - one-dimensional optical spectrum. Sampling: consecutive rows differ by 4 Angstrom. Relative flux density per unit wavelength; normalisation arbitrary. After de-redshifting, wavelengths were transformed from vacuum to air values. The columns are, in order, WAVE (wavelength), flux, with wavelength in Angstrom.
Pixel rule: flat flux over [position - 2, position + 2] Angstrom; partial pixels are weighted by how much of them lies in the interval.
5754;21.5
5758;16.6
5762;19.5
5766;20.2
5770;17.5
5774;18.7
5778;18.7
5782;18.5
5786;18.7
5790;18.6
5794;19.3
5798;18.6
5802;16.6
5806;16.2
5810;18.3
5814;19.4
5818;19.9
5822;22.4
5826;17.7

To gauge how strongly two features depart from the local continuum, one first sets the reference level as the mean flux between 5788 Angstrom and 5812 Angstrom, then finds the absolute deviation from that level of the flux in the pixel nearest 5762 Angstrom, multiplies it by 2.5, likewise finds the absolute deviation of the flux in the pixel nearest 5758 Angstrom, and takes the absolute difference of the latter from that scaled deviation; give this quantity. 2.6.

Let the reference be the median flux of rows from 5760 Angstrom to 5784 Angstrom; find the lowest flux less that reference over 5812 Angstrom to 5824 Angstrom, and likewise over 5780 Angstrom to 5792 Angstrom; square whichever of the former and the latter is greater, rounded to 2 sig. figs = 0.49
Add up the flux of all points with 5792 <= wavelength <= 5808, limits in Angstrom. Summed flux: 71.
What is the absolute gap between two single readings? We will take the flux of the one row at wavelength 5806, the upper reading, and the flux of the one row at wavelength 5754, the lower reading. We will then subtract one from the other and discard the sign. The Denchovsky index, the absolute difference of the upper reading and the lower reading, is 5.3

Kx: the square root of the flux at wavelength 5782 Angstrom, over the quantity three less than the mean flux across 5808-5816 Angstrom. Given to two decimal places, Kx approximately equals 0.27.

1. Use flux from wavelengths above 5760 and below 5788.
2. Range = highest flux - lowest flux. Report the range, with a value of 2.7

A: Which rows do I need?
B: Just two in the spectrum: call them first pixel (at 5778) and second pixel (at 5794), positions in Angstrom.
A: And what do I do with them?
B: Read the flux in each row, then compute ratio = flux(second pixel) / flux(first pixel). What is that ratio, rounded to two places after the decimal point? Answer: 1.03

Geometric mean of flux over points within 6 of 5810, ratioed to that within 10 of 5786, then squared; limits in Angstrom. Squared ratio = 0.912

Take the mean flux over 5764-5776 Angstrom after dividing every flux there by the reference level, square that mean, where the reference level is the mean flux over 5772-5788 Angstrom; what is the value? 1.02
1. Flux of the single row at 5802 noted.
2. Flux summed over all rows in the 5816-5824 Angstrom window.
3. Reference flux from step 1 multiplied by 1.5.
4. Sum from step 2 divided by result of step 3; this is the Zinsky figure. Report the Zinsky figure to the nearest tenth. 1.7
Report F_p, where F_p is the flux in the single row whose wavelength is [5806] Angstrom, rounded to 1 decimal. 16.2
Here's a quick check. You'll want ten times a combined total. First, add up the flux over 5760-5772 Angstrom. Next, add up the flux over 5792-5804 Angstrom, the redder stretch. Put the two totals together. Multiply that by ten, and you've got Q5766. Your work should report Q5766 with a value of 1117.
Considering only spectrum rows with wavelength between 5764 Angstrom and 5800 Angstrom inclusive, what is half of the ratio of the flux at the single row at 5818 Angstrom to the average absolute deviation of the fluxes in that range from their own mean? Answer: 23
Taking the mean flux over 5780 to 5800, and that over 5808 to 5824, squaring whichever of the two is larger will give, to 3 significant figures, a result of 400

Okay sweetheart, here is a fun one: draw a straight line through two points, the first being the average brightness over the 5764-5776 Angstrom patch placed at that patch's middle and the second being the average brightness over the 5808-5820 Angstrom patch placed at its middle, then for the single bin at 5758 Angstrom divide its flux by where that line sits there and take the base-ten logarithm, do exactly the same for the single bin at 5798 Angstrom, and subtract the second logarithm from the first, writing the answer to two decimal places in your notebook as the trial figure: -0.04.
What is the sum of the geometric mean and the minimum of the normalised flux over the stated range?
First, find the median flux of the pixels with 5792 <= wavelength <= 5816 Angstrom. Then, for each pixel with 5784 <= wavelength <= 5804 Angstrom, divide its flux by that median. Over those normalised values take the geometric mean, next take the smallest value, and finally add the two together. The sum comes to 1.89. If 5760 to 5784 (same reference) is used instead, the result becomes 1.97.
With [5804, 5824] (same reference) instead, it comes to 1.92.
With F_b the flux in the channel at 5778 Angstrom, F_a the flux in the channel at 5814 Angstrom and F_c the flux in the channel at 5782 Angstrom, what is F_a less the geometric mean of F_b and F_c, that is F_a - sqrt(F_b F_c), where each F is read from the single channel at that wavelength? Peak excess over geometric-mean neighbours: 0.8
